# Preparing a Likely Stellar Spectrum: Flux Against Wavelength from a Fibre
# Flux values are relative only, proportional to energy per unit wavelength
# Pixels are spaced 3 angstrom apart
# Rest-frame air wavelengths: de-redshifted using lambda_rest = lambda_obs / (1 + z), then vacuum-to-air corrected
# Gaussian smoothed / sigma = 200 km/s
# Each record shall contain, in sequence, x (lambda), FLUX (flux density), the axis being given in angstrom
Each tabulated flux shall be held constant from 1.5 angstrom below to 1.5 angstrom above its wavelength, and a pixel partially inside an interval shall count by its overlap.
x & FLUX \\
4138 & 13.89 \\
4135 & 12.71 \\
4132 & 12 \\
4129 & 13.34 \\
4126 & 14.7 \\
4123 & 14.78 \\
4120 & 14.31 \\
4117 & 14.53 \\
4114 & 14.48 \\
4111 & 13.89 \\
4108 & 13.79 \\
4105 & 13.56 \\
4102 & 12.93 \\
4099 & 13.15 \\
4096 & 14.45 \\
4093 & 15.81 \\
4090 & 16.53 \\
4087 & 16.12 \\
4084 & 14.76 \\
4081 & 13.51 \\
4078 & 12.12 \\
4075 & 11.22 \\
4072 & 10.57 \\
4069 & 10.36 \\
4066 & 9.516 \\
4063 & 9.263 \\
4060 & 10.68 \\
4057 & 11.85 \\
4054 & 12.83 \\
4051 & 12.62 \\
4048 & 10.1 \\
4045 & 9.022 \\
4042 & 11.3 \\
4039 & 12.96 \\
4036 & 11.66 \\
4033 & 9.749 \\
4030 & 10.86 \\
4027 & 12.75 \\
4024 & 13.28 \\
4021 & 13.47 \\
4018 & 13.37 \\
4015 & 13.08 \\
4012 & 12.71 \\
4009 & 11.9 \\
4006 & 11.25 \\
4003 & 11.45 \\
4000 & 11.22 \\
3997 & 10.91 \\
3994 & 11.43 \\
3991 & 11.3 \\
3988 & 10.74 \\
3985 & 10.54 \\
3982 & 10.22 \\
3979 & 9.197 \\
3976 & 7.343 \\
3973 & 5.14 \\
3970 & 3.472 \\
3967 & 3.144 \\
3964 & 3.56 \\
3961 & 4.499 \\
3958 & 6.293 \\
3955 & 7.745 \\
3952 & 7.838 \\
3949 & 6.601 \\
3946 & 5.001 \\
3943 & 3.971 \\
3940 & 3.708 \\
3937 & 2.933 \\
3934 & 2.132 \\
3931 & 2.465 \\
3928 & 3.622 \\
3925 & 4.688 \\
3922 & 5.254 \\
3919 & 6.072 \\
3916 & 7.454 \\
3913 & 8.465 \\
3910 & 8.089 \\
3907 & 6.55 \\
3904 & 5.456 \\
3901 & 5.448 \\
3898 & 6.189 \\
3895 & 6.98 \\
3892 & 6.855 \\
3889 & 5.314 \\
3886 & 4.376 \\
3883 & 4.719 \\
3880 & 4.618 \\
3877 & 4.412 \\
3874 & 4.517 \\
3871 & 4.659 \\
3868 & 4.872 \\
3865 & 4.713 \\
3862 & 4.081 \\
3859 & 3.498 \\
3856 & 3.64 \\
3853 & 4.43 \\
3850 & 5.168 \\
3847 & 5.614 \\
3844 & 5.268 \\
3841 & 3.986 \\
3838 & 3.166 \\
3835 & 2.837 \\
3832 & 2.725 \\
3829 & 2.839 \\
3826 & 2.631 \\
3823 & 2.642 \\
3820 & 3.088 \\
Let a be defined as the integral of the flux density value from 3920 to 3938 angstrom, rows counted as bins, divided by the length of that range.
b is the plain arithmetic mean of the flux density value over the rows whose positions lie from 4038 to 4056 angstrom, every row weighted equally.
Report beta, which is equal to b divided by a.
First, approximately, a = 3.6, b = 11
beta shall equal 3.18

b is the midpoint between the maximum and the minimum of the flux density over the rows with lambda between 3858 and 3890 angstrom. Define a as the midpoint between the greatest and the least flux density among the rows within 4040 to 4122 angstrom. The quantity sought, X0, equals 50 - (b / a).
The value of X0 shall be 49.7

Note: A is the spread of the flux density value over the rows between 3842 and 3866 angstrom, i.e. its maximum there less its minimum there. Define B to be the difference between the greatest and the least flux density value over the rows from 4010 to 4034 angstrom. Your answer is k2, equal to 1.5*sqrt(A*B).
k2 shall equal 4.2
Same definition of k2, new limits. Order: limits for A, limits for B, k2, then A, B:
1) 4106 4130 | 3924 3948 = 3.0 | 1.4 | 2.9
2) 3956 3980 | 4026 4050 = 7.3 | 6.1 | 3.9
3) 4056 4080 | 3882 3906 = 4.1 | 2.9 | 2.6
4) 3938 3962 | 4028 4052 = 6.0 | 4.1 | 3.9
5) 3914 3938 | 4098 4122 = 4.4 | 5.3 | 1.6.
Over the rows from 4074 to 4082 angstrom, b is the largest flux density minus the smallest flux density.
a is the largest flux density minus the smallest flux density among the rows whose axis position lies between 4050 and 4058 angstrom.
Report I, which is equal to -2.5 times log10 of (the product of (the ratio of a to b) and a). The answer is 0.9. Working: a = 1.0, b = 2.3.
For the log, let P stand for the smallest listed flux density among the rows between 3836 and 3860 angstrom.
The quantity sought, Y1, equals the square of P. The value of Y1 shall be 10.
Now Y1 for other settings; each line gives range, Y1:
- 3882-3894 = 19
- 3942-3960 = 16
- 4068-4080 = 107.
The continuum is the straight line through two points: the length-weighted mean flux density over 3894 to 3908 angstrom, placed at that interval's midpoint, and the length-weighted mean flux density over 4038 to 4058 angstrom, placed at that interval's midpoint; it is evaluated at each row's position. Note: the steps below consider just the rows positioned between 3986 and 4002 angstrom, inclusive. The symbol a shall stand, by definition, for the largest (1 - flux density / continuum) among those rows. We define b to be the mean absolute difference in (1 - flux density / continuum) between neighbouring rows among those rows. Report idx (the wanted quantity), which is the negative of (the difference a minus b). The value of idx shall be 0.17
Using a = -0.1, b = 0.033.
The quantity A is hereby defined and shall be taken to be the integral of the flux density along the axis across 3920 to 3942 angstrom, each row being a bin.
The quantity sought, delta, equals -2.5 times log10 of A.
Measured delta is -4.75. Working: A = 79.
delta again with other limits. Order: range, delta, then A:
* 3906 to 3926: -5.32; 134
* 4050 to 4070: -5.86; 220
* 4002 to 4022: -5.99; 249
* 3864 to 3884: -4.92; 93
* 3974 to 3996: -5.86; 220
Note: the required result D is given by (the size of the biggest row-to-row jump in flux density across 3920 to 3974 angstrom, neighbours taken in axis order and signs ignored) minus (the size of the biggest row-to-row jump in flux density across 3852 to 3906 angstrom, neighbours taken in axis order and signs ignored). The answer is 0.3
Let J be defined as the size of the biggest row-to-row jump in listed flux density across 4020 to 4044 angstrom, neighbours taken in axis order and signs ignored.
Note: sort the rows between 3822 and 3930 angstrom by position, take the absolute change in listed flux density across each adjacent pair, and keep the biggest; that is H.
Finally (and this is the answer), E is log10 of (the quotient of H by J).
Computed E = -0.09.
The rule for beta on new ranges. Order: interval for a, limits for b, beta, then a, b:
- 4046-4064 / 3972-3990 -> 0.79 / 11.2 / 9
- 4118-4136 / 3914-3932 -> 0.36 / 13.7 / 5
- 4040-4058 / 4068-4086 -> 1.07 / 11.3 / 12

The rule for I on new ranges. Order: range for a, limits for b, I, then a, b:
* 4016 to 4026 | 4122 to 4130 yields 4.0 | 0.2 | 1.4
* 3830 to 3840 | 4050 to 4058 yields 1.8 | 0.4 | 1.0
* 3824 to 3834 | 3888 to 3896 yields 4.0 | 0.2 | 1.7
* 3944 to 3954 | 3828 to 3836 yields -4.6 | 2.8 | 0.1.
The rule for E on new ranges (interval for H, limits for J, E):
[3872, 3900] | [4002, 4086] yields -0.21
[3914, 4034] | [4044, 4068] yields -0.06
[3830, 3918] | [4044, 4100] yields -0.21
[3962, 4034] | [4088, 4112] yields 0.21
